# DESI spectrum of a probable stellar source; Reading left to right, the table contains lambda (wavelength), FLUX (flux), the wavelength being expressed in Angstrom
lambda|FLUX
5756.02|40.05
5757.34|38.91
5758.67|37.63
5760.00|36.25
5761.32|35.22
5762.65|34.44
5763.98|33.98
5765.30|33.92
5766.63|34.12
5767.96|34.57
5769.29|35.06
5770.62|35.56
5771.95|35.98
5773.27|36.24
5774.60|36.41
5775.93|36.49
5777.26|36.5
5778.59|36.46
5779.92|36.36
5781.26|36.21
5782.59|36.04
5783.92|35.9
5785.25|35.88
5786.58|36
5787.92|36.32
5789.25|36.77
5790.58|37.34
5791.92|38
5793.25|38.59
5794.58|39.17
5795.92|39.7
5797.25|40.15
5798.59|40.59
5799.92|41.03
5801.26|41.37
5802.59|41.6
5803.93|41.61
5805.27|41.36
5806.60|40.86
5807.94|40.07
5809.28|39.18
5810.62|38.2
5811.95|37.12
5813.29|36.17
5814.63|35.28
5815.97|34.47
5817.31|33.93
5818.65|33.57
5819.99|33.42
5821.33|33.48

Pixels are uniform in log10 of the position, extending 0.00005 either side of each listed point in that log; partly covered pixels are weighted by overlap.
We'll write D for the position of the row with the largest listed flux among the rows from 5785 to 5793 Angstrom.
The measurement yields 5791.92 Angstrom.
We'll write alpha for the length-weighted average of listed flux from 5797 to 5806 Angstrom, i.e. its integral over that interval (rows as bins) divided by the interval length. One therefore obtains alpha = 41.2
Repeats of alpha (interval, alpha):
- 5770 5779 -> 36.3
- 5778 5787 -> 36.1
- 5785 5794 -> 37.1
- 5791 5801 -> 39.6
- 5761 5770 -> 34.4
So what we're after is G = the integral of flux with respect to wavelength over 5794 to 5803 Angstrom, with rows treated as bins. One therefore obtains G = 365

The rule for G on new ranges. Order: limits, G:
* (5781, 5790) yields 326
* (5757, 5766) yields 321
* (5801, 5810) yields 367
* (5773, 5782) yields 327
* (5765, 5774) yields 316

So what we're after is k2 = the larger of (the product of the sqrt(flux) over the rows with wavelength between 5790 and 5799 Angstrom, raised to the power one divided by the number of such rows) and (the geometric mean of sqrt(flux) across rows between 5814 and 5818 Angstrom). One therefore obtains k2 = 6.25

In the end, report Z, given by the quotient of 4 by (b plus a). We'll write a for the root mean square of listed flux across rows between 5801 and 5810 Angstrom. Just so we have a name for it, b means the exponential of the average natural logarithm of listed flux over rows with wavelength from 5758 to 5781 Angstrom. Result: 0.0523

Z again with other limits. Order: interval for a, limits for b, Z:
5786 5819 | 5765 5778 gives 0.0541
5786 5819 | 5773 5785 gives 0.0535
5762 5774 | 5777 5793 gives 0.0561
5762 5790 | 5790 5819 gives 0.0539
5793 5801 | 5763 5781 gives 0.0531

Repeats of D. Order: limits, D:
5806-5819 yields 5806.60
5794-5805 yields 5803.93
